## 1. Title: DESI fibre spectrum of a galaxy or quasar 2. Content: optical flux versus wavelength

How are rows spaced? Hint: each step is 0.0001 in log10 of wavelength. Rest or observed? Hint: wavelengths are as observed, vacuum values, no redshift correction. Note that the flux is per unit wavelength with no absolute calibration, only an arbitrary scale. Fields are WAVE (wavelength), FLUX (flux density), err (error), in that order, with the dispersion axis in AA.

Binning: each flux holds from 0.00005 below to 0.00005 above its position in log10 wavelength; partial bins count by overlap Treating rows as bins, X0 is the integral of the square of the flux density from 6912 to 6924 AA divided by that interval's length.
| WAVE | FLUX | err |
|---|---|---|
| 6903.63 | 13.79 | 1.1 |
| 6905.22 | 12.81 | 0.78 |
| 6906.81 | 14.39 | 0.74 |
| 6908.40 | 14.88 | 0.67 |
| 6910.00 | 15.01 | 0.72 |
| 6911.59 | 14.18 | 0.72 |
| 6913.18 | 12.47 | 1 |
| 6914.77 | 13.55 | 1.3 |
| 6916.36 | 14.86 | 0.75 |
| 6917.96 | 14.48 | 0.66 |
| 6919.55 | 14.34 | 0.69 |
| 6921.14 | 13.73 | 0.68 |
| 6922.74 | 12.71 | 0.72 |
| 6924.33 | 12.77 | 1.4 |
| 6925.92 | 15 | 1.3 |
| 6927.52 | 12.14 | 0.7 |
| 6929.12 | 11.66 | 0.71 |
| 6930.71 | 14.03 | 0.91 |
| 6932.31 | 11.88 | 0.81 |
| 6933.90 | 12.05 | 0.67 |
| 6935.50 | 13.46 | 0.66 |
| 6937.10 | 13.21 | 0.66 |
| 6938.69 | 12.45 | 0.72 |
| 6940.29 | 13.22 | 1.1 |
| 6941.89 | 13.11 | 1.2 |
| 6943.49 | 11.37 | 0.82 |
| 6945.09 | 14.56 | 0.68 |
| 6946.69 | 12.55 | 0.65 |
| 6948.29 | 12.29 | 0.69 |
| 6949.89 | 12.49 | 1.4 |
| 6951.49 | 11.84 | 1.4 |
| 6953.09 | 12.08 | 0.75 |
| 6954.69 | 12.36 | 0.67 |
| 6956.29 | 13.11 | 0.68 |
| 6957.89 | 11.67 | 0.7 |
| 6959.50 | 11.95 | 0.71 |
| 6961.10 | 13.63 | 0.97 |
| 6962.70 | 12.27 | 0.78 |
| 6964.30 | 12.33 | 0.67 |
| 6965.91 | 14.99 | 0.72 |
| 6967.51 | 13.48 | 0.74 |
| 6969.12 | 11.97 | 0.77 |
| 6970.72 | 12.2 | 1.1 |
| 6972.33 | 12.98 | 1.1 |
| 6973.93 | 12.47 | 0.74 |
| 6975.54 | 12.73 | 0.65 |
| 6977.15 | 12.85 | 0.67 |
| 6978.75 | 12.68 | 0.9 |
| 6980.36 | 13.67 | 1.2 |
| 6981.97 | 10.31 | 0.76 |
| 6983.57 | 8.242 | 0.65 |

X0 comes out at 189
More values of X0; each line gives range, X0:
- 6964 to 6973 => 171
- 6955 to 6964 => 157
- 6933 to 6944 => 162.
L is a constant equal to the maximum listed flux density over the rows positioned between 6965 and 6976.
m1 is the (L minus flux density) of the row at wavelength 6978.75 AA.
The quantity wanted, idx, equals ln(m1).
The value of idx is 0.84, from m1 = 2.3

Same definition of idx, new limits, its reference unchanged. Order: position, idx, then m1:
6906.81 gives -0.51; 0.6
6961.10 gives 0.31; 1.4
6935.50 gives 0.43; 1.5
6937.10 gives 0.58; 1.8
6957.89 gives 1.20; 3.3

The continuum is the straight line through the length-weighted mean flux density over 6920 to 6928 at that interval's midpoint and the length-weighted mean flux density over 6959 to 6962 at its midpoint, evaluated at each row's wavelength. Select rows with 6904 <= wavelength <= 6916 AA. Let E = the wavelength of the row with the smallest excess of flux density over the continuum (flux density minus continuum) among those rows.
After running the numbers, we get 6913.18 AA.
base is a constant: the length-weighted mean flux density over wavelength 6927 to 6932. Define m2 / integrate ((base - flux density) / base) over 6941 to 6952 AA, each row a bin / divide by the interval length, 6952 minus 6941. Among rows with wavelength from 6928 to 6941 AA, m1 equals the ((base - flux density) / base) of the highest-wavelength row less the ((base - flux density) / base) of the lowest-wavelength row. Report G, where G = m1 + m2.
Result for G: -0.13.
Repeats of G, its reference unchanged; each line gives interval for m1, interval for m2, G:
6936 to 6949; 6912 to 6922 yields -0.03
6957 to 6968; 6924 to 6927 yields -0.25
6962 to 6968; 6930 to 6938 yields -0.12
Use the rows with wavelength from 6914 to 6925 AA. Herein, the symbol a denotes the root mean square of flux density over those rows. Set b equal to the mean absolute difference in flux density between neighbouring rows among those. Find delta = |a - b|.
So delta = 13.2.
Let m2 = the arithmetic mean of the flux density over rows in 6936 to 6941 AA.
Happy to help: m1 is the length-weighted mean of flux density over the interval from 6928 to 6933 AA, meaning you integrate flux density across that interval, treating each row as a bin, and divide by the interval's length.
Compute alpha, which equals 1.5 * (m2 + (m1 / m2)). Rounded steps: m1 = 12.5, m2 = 13.0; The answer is 20.9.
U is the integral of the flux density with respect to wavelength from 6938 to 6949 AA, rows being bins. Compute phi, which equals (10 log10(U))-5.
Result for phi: 16.5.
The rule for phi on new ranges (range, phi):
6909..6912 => 11.4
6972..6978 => 13.8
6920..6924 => 12.2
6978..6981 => 11.0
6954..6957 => 10.8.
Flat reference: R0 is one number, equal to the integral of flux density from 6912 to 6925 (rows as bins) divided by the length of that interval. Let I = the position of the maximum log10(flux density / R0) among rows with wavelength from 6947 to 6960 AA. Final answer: 6956.29 AA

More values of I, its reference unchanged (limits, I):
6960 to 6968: 6965.91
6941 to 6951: 6945.09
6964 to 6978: 6965.91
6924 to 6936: 6925.92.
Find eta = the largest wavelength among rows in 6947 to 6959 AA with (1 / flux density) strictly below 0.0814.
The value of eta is 6956.29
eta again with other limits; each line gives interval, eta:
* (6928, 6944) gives 6941.89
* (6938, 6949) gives 6948.29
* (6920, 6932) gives 6930.71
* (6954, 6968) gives 6967.51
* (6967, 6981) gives 6980.36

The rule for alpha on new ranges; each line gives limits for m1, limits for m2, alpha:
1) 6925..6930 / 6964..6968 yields 21.8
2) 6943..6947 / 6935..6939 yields 21.1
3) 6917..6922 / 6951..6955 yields 19.9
